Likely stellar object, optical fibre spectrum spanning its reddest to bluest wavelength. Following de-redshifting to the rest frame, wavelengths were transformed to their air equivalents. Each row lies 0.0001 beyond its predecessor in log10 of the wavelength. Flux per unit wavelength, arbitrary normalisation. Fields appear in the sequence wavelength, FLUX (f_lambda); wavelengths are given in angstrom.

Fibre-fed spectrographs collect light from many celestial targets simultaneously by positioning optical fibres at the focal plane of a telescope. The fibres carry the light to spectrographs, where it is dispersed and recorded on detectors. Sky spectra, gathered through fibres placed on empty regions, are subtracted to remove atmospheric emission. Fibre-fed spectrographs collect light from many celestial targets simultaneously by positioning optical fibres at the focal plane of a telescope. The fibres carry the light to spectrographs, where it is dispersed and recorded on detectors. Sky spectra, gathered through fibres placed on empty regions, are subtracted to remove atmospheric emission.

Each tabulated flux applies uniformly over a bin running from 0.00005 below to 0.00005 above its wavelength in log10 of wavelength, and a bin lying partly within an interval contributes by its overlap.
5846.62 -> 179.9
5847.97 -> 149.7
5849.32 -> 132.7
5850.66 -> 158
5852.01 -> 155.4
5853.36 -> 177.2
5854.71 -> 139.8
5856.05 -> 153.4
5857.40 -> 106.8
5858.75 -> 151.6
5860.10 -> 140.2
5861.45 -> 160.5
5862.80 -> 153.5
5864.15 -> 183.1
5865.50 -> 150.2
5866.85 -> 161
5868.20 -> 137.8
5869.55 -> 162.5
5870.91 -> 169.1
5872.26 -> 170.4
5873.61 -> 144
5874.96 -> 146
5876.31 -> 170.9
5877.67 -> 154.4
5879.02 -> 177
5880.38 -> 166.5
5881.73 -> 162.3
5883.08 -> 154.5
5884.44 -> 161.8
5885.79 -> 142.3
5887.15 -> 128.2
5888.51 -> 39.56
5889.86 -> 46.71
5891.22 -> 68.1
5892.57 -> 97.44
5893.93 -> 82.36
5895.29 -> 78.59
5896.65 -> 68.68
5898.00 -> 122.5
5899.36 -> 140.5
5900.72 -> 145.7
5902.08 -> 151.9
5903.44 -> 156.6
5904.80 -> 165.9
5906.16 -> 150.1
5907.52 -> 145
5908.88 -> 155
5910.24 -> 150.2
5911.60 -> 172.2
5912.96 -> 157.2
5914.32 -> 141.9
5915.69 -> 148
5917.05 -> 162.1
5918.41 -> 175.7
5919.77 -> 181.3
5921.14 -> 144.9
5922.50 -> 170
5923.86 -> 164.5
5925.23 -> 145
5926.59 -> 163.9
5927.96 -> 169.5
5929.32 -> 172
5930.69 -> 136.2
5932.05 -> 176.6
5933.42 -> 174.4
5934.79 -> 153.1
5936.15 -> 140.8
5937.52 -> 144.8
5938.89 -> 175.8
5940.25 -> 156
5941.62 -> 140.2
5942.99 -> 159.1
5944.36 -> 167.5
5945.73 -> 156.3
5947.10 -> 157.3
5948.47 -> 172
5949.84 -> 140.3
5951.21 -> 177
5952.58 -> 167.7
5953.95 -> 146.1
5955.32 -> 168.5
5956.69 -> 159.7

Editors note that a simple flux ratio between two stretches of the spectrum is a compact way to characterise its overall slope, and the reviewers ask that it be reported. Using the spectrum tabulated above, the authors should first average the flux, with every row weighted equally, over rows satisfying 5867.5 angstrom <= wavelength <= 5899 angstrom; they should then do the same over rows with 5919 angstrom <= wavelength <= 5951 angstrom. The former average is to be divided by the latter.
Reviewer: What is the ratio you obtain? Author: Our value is 0.81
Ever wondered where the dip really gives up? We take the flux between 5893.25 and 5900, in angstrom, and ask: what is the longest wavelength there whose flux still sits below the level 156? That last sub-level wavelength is 5899.36 angstrom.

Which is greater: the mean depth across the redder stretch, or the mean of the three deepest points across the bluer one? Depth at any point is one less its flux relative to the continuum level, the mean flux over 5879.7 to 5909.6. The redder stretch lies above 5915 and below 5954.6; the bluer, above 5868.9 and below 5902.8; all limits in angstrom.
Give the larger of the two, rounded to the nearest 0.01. 0.59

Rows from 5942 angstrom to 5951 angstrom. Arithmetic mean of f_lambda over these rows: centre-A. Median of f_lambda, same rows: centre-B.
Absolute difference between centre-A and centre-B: 1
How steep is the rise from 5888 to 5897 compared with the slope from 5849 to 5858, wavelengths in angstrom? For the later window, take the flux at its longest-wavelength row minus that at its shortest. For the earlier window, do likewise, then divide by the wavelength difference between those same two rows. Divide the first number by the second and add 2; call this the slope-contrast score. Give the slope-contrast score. -7.1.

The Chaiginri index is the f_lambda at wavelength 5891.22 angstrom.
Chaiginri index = 68.1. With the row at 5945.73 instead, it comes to 156.3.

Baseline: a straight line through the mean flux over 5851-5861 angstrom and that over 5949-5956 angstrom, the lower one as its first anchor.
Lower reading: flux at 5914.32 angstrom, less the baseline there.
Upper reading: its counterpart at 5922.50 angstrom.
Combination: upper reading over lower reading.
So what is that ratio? -1.1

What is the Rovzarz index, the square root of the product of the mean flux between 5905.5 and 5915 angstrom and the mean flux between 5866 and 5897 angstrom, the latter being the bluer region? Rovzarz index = 141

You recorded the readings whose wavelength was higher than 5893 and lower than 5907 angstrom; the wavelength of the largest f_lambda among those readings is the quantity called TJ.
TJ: 5904.80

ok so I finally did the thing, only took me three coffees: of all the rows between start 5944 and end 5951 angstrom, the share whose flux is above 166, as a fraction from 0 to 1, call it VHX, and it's 0.40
